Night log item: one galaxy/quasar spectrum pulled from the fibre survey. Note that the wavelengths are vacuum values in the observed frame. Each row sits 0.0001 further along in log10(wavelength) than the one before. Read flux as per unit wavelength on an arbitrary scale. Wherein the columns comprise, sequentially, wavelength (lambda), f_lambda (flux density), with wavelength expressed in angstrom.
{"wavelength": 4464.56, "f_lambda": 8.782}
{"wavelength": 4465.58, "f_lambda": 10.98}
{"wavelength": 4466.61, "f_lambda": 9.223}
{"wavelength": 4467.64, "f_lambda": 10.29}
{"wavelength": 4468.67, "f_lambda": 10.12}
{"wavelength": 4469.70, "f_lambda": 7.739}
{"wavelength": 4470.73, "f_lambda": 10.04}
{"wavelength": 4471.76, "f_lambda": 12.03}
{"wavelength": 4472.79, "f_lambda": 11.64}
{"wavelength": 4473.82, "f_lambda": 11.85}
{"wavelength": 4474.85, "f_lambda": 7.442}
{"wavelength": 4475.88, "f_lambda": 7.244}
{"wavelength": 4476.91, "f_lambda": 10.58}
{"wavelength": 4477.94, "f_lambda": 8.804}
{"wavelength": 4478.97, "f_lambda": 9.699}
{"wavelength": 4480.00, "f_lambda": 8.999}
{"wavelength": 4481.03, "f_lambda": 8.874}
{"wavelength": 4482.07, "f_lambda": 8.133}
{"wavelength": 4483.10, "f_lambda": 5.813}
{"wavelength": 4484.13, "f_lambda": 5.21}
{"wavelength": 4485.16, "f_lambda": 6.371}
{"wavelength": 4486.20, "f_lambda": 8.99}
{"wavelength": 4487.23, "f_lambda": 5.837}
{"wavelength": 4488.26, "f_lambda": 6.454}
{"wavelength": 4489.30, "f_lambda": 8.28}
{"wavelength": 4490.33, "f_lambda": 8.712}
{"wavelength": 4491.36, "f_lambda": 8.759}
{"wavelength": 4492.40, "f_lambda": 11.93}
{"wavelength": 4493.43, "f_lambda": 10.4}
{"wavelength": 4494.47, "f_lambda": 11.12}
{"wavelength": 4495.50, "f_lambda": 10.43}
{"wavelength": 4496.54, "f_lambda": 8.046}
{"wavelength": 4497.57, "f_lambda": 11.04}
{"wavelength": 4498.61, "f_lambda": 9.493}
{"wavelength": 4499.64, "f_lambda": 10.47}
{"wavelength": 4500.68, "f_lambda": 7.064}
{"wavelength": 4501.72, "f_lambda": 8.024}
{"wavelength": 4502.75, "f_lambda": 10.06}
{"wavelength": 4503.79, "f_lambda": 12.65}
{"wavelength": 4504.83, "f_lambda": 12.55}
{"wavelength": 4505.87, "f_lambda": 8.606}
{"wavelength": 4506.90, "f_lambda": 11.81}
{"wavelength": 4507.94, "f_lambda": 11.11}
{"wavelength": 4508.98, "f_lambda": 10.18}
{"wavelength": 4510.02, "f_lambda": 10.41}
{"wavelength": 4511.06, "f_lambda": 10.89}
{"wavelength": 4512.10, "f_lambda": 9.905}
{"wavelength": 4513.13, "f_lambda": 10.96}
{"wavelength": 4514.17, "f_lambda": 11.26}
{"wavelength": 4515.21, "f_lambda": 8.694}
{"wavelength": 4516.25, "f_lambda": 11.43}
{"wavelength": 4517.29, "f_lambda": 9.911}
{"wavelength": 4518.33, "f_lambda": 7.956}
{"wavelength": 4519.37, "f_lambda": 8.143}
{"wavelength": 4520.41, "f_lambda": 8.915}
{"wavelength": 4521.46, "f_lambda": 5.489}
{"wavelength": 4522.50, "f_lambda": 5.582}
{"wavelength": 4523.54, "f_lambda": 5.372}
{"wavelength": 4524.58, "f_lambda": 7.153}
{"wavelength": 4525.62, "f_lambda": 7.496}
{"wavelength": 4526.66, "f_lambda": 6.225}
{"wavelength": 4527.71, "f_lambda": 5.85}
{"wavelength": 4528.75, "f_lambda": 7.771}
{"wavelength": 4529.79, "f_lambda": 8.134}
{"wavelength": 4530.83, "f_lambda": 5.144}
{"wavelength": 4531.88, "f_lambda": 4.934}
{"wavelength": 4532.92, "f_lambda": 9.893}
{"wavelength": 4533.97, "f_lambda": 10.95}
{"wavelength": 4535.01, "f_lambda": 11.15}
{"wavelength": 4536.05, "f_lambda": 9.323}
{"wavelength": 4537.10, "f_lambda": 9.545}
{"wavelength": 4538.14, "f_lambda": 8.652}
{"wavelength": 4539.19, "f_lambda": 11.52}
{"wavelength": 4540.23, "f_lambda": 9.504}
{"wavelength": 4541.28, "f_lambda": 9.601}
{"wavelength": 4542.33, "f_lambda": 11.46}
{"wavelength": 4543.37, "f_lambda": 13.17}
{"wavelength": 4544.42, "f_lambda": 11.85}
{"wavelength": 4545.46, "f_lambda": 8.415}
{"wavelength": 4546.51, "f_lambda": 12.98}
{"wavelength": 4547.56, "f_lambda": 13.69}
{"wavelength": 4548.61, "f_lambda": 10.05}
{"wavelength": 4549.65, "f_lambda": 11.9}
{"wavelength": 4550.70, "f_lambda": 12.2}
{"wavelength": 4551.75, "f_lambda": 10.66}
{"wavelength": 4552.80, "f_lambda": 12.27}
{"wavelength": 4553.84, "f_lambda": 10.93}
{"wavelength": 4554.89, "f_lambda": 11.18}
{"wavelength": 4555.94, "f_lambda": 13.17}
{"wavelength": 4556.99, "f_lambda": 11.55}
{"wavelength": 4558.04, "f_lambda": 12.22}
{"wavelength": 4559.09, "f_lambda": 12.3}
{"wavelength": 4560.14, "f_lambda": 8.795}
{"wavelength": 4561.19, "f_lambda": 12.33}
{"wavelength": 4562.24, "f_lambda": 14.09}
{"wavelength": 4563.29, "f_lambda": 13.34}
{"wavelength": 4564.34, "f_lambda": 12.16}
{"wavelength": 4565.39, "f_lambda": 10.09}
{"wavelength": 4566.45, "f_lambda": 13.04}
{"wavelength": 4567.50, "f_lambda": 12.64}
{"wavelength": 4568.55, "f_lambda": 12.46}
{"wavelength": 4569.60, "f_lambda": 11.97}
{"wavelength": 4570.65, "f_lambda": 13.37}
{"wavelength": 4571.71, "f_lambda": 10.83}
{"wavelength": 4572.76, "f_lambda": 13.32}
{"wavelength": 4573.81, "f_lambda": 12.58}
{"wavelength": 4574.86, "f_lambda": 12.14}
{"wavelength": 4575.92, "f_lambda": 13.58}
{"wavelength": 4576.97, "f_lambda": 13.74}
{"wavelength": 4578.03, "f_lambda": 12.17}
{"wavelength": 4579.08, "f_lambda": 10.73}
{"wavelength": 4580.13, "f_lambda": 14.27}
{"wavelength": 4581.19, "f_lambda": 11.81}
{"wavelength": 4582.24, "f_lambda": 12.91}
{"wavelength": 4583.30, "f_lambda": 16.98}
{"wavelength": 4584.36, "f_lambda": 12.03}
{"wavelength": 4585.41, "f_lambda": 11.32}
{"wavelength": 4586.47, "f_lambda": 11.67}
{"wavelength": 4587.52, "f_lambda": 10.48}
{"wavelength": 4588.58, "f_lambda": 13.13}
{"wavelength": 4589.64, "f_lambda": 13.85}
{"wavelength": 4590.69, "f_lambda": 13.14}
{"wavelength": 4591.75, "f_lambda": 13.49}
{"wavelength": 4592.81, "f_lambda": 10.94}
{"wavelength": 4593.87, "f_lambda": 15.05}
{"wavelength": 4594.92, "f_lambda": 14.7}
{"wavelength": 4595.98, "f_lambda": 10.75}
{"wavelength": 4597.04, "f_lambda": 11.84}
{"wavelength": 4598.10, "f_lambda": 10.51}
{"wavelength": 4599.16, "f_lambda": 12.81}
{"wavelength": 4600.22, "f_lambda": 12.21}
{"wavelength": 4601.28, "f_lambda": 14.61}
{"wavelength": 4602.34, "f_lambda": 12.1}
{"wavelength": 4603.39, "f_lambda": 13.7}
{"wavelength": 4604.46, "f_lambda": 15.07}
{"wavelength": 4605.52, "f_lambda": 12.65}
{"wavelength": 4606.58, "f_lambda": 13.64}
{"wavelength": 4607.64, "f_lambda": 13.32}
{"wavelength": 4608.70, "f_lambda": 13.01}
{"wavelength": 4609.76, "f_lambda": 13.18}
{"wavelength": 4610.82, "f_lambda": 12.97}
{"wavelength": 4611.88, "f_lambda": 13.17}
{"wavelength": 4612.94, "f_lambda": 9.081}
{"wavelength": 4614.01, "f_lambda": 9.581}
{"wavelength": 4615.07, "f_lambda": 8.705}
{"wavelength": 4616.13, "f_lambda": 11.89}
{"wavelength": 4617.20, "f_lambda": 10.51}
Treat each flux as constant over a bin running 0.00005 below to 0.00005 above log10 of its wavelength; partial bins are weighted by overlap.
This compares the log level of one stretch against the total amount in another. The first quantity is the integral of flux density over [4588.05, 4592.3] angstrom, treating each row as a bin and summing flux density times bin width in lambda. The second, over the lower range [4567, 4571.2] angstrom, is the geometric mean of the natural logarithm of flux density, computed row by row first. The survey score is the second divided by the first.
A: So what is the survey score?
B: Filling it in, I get 0.045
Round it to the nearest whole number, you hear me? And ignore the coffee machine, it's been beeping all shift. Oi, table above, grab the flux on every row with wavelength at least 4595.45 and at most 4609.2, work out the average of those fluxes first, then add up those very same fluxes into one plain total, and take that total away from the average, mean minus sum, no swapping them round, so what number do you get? -153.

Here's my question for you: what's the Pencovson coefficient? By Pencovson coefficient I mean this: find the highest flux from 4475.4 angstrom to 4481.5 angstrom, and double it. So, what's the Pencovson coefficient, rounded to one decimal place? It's 21.2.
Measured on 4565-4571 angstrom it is 26.7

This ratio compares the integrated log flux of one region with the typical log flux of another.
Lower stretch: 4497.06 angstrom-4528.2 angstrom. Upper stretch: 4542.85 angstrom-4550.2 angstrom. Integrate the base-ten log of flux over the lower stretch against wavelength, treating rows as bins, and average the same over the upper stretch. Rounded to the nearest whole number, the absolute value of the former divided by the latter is 28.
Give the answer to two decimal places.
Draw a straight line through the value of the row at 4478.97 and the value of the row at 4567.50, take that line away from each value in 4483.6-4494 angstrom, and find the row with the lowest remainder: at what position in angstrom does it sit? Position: 4484.13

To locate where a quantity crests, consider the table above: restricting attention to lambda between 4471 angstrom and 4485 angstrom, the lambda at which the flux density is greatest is 4471.76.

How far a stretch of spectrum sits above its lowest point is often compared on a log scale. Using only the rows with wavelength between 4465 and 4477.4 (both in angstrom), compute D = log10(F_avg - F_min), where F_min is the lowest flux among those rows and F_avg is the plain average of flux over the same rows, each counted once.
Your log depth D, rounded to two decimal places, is 0.43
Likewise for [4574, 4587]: 0.31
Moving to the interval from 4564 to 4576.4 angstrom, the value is 0.35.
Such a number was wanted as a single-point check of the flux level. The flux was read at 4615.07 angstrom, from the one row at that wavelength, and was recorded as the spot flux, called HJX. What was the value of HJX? 8.705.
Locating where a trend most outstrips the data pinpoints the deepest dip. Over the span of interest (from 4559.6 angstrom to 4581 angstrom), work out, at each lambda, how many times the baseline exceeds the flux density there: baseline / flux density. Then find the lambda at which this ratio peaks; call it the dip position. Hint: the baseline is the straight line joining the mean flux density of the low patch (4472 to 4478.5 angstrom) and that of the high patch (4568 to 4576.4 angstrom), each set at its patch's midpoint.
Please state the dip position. 4560.14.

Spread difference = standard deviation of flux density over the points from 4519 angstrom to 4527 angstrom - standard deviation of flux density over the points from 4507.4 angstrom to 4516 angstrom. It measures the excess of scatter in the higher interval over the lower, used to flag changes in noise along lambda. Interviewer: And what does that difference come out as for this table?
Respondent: 0.5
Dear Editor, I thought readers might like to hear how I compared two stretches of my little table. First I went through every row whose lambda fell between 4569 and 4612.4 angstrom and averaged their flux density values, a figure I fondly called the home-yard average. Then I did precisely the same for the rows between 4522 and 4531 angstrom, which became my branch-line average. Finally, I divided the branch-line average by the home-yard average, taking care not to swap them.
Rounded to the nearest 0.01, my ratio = 0.51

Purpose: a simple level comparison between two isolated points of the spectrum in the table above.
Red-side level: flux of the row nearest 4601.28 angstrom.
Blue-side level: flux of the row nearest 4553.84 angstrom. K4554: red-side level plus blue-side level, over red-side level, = 1.75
